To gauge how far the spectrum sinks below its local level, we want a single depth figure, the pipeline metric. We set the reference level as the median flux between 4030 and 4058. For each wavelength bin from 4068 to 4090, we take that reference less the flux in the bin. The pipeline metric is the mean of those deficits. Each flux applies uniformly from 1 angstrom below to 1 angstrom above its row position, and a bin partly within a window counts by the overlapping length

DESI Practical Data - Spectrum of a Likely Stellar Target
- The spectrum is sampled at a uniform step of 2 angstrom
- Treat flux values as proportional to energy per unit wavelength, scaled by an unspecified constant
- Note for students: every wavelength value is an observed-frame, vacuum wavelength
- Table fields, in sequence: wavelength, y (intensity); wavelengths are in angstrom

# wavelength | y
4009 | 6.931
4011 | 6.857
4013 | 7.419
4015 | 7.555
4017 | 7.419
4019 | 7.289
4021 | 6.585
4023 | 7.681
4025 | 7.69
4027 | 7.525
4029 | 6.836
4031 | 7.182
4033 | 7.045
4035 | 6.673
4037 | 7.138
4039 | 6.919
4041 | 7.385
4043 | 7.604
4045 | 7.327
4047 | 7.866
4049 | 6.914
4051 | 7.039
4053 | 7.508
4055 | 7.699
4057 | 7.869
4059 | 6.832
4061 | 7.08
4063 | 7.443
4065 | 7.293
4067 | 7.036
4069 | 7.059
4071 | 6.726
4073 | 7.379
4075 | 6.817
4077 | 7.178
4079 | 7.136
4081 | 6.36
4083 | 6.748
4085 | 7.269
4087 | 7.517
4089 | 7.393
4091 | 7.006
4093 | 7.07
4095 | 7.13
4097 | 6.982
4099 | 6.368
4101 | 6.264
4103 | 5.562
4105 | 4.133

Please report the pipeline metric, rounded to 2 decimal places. 0.20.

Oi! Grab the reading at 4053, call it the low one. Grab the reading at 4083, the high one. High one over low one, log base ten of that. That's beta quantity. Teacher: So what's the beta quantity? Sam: -0.046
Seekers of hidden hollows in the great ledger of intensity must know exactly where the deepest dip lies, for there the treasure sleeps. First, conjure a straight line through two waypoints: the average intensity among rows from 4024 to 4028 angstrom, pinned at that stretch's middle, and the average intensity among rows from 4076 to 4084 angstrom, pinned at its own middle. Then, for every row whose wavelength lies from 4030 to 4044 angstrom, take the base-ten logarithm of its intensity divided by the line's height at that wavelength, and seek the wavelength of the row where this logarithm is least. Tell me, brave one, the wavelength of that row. 4035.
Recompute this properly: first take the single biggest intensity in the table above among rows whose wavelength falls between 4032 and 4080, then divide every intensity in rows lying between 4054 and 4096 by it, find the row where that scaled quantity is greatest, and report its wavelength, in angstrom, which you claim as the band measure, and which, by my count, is 4057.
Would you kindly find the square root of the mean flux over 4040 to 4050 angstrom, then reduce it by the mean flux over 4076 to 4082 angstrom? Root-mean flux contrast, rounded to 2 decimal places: -4.17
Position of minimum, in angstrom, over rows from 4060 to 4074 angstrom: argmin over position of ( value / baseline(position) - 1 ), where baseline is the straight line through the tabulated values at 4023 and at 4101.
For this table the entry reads 4071 angstrom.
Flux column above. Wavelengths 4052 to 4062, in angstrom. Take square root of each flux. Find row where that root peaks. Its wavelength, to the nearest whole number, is 4057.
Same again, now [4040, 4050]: 4047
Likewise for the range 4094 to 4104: 4095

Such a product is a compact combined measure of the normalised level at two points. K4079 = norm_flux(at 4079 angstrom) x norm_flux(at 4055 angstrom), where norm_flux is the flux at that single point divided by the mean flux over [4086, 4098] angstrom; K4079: 1.06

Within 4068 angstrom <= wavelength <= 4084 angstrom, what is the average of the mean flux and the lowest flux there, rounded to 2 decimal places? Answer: 6.64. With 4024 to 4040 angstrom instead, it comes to 6.90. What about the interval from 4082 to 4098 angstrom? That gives 6.94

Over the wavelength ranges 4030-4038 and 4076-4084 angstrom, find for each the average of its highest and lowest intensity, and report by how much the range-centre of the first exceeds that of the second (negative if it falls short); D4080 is 0.16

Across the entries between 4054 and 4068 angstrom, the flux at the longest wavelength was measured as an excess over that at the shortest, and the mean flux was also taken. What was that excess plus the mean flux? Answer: 6.7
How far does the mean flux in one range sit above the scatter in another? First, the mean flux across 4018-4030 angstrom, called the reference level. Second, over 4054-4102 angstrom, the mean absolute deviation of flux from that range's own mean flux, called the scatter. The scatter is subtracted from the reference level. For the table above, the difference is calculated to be 6.97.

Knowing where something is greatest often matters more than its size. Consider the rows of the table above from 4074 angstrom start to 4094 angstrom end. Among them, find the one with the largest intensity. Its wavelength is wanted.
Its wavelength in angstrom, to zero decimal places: 4087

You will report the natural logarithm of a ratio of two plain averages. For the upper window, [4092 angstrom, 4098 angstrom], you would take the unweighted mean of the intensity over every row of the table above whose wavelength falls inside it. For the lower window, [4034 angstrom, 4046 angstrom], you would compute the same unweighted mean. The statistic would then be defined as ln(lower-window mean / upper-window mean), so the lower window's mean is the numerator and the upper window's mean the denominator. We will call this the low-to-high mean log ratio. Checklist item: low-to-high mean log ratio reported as 0.02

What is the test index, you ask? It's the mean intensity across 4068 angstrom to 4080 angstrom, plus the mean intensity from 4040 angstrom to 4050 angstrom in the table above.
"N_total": 14.5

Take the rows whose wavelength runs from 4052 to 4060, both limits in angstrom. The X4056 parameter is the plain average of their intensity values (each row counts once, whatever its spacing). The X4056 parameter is 7.5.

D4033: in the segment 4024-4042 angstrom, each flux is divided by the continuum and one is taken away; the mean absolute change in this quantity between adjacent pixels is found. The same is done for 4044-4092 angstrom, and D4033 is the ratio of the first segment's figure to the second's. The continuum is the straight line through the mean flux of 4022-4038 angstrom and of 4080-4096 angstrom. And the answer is 0.90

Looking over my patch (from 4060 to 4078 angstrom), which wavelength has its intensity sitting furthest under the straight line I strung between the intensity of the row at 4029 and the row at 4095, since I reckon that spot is 4071 angstrom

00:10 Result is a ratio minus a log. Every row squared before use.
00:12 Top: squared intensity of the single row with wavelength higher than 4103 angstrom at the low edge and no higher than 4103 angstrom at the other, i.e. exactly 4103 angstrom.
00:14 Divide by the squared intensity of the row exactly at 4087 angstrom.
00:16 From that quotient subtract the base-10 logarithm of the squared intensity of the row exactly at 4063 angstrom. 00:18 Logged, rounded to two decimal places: -1.20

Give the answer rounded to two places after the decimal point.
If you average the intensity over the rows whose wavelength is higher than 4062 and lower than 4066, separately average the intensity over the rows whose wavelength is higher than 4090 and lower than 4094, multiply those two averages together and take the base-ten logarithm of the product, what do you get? 1.71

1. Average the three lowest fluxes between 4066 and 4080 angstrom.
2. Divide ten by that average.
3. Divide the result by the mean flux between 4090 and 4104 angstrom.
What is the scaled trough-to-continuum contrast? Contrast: 0.220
